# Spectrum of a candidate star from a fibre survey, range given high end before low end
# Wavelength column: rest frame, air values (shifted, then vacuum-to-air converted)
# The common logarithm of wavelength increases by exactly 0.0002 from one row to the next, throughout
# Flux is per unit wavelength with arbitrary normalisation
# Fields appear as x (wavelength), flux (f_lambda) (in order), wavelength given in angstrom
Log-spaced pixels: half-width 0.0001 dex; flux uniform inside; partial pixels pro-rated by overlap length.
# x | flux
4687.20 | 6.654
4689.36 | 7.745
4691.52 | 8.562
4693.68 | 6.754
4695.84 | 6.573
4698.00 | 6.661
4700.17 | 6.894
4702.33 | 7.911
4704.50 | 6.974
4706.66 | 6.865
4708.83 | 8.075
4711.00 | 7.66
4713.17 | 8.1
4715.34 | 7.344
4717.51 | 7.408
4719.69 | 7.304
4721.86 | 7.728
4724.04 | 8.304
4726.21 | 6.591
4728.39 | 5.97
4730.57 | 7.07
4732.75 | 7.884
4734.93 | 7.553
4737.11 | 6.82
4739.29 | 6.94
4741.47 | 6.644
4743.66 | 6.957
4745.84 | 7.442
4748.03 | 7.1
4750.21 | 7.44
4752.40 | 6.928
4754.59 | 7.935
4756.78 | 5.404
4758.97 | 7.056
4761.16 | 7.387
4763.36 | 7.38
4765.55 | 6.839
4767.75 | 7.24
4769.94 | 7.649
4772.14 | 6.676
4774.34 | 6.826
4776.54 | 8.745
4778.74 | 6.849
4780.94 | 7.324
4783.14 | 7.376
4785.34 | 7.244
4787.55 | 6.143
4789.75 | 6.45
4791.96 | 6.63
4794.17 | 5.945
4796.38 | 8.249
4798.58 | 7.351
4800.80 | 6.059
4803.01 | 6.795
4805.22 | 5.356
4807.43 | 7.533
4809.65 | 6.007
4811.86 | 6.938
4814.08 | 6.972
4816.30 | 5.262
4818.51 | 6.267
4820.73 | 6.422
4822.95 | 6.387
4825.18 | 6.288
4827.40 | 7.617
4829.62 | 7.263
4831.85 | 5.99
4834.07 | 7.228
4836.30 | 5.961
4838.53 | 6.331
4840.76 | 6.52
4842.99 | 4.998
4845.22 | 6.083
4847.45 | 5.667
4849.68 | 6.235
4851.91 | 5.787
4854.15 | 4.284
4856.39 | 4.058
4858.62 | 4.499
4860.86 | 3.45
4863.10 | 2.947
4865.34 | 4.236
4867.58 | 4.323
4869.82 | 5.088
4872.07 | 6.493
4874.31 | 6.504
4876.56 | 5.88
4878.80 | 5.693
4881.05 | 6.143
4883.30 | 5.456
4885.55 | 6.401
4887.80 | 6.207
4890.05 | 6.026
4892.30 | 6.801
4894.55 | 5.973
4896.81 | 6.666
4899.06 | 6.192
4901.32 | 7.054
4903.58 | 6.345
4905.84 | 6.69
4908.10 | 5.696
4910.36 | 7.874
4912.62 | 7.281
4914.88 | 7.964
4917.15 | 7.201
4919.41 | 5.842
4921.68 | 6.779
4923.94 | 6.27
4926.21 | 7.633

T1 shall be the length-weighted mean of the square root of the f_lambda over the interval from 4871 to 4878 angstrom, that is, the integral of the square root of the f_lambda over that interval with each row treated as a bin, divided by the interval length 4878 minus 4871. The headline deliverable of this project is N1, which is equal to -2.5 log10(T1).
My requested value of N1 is -1.00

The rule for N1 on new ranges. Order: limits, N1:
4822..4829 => -1.04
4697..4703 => -1.06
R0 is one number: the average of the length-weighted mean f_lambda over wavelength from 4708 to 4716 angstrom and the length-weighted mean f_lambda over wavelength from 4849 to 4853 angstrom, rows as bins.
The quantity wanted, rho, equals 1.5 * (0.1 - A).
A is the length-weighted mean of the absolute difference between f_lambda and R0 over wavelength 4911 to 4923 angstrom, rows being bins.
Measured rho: -0.75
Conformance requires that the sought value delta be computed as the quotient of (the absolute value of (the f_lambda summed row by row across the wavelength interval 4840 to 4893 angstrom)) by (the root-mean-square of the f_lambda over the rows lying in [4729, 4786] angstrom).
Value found 18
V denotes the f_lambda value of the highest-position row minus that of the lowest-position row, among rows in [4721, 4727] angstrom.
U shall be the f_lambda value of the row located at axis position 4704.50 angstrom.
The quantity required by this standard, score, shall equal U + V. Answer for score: 5.8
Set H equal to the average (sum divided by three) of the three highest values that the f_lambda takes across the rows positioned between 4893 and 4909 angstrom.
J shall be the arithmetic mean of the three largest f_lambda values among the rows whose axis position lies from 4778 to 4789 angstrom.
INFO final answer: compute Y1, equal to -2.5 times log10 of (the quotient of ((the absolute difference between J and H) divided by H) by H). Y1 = 4.9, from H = 6.8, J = 7.3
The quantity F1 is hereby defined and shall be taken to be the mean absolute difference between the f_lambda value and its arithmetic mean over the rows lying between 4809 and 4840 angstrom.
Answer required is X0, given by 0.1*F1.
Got 0.051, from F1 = 0.51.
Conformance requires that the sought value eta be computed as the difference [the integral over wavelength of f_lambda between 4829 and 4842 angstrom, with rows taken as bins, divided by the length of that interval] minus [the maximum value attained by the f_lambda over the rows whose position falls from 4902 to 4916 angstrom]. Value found -1.5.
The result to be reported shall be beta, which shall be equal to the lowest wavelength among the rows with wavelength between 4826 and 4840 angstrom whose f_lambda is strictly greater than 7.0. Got 4827.40 angstrom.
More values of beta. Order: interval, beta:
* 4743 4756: 4745.84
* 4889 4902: 4901.32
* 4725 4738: 4730.57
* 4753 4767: 4754.59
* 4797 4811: 4798.58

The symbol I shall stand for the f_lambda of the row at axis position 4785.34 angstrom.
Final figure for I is 7.244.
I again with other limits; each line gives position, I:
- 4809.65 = 6.007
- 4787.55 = 6.143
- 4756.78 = 5.404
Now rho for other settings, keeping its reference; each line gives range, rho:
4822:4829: -0.75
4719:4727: -1.00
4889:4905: -0.60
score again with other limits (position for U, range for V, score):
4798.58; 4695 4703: 8.7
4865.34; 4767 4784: 4.4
